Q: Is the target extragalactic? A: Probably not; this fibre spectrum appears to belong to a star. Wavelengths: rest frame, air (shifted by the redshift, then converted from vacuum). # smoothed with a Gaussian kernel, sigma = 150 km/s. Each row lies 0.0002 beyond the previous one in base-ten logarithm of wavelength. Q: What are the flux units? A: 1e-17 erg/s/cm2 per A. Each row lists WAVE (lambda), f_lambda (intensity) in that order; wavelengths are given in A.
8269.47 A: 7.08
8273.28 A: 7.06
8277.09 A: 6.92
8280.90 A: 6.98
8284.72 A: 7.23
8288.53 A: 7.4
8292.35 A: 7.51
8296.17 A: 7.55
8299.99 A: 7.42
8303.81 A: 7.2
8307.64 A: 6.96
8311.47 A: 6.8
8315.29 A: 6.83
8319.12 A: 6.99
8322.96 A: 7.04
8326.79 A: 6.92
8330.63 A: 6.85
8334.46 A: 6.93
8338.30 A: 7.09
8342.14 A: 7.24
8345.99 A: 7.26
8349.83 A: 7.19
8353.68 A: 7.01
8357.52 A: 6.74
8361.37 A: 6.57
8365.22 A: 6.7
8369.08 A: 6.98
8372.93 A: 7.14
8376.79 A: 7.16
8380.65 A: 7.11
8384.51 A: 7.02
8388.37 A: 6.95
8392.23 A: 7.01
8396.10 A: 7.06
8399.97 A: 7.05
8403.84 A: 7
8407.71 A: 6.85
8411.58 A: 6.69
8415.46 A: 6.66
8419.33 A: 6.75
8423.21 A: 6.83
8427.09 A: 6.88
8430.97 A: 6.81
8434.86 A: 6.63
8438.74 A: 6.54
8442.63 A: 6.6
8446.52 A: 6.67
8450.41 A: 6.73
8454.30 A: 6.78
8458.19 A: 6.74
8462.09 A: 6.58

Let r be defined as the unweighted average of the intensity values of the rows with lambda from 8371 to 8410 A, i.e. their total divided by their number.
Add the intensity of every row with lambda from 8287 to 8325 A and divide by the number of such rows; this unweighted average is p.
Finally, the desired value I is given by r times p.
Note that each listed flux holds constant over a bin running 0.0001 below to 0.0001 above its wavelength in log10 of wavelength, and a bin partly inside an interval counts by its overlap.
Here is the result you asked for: 50.4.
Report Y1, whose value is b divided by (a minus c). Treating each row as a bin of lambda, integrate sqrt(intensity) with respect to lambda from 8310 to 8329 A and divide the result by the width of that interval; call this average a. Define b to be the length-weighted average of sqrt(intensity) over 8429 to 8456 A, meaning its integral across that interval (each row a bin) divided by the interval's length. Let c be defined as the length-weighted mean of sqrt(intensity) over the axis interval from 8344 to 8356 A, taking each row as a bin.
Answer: -61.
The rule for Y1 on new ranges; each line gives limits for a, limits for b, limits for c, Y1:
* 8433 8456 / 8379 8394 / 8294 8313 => -26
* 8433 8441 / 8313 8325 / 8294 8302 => -16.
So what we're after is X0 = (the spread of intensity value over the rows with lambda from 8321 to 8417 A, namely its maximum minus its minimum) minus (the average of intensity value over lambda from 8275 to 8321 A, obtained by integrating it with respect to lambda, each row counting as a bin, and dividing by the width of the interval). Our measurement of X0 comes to -6.5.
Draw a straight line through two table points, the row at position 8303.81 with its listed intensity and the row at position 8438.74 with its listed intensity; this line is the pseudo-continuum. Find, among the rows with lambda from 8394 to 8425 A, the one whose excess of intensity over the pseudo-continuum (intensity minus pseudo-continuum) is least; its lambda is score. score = 8415.46 A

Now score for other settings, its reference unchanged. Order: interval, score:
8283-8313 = 8311.47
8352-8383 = 8361.37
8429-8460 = 8438.74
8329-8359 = 8330.63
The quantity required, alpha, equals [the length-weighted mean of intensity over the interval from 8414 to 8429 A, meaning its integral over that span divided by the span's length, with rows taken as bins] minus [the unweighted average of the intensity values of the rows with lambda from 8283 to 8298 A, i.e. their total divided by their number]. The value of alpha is -0.64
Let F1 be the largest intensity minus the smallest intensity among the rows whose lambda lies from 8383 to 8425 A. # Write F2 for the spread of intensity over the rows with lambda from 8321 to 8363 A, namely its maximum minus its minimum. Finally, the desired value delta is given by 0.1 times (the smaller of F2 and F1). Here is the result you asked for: 0.040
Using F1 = 0.40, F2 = 0.69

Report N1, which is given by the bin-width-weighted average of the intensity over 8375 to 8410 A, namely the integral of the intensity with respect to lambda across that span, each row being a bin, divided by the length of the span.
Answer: 7.020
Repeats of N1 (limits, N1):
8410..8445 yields 6.709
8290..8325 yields 7.146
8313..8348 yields 7.016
